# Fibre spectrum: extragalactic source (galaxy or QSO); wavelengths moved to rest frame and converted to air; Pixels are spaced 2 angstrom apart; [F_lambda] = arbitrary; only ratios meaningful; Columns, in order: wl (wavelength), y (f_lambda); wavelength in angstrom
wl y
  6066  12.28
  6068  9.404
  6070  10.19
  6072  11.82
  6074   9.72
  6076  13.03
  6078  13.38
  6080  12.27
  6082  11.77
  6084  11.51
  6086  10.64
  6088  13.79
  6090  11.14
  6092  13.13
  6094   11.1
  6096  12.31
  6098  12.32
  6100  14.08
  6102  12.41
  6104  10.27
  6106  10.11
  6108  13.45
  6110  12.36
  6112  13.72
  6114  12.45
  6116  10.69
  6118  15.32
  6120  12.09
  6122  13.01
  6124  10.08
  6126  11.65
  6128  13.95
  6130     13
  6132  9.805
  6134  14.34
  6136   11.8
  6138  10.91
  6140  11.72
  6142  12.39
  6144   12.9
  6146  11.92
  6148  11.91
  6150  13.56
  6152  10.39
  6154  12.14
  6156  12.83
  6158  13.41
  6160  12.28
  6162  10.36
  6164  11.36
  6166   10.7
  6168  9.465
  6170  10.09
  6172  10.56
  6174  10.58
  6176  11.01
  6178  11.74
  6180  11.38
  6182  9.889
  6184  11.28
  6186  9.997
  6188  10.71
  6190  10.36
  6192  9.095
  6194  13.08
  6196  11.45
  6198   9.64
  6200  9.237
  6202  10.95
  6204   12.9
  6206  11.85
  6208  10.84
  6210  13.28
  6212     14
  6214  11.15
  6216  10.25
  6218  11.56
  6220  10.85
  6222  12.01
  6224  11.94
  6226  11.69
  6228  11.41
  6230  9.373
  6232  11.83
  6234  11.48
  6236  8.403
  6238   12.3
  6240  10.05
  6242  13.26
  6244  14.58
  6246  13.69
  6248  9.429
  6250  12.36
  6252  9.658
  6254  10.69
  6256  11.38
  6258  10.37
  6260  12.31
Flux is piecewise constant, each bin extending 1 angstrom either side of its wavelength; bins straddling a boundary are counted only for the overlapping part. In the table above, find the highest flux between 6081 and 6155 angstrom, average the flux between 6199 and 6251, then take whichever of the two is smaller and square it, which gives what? 134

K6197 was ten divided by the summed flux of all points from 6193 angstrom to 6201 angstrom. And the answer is 0.230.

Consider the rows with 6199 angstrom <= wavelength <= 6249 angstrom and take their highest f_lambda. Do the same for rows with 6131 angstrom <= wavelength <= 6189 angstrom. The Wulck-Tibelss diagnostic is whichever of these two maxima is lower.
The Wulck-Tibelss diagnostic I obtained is 14.3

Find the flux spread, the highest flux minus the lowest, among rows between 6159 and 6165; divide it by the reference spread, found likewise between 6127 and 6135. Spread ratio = 0.4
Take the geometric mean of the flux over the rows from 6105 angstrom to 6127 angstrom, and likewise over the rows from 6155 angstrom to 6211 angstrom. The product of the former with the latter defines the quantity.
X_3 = 134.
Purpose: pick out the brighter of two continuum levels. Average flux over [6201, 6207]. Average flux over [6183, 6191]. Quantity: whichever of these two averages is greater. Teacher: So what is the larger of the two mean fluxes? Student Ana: 11.9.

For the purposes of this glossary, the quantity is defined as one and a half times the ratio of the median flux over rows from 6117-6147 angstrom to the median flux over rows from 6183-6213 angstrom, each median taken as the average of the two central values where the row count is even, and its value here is 1.66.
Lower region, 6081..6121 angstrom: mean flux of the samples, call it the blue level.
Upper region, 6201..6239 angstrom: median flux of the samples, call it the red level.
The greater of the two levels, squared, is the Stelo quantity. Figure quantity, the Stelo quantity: 150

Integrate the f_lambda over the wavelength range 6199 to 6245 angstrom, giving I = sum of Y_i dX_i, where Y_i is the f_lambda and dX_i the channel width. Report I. 530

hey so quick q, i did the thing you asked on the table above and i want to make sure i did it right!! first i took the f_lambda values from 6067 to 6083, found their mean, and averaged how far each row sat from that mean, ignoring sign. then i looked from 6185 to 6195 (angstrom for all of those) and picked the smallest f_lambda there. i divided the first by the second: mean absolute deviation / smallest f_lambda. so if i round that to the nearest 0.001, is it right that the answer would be 0.138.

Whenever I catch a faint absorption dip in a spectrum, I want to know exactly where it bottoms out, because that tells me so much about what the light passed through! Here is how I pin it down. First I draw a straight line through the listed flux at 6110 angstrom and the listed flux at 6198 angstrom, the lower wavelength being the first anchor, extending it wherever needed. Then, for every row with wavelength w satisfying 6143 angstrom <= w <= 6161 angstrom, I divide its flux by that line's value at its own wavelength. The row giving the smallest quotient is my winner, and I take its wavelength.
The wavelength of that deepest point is 6152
